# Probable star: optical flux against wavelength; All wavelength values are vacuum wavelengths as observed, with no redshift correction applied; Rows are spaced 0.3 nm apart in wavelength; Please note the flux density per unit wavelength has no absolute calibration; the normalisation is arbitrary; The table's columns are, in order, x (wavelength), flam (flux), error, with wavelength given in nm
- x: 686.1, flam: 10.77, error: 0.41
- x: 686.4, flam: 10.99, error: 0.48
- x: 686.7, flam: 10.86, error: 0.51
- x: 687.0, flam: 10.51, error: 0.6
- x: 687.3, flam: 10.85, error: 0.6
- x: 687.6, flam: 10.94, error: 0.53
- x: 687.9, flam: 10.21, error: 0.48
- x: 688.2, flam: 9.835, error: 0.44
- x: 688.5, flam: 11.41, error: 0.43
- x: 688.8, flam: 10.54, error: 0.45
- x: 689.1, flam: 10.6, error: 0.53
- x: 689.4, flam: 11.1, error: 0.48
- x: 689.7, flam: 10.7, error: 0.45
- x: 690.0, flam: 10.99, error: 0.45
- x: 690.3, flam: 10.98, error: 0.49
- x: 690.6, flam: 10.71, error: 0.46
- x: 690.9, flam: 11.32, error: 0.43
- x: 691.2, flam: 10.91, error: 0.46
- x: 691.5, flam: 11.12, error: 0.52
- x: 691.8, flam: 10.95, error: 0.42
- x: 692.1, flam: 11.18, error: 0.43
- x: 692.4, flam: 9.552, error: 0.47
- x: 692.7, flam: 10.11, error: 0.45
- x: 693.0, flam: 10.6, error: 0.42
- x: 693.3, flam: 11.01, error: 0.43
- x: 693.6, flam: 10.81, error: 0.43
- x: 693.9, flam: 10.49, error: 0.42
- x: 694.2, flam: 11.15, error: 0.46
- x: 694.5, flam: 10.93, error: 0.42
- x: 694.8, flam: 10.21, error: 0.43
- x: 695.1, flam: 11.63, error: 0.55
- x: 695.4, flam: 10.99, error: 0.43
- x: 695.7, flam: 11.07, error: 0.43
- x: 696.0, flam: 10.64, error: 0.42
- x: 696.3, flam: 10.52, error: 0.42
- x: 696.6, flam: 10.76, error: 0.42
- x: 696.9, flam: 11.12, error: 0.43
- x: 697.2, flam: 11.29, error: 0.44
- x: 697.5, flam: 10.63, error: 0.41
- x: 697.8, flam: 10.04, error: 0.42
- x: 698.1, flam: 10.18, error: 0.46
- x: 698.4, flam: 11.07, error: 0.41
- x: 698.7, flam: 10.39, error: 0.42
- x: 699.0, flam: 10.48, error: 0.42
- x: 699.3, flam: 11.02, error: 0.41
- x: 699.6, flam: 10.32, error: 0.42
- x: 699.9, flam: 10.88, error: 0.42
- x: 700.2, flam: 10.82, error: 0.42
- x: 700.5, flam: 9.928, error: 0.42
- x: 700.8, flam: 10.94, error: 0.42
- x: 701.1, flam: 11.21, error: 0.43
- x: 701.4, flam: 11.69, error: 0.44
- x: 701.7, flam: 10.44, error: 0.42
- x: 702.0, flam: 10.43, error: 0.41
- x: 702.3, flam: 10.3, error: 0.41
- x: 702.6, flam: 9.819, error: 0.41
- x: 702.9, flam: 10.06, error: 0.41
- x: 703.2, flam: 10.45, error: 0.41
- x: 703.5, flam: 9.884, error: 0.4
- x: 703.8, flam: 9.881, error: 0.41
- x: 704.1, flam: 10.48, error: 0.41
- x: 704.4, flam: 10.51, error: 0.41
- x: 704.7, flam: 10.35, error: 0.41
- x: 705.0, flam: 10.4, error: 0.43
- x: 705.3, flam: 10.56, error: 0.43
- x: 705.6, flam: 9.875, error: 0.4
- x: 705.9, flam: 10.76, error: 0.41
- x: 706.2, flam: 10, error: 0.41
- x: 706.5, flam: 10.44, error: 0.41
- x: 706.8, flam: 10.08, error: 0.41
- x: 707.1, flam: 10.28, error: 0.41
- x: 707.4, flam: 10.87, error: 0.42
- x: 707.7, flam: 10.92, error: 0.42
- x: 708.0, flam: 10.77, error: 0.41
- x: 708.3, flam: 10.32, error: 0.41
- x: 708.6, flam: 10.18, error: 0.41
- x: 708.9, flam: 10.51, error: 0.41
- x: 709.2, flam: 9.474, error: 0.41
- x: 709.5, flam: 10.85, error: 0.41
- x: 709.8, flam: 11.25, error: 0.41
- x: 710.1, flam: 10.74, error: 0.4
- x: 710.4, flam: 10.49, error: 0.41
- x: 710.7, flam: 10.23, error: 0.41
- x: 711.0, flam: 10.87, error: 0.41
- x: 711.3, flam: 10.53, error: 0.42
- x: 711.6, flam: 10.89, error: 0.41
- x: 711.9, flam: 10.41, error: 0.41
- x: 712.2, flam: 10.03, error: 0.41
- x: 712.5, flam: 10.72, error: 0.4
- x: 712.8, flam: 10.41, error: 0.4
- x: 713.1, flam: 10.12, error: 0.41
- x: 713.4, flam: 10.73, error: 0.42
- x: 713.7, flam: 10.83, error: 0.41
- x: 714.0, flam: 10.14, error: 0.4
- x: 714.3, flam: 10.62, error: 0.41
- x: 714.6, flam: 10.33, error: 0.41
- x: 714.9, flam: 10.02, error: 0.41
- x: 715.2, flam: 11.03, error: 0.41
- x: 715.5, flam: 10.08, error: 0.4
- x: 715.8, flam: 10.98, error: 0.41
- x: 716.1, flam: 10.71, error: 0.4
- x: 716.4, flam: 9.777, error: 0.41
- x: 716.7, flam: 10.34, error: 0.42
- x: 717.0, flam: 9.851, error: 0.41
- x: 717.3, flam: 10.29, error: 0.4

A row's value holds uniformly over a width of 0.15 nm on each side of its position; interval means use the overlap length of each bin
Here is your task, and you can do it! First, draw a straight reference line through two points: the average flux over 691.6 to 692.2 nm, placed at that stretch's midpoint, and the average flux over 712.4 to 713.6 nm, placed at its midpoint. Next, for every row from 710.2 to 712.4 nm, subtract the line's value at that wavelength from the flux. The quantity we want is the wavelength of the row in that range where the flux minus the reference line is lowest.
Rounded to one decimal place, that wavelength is 712.2 nm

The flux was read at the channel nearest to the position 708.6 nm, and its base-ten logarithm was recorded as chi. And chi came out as 1.01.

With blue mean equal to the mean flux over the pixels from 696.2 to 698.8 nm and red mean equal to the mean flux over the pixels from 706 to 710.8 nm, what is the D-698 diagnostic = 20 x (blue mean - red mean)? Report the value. 4.1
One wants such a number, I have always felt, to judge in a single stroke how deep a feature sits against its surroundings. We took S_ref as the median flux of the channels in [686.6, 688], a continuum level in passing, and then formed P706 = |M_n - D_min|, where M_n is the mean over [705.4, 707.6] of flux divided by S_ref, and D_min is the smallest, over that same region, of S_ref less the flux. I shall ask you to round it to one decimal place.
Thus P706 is 1.0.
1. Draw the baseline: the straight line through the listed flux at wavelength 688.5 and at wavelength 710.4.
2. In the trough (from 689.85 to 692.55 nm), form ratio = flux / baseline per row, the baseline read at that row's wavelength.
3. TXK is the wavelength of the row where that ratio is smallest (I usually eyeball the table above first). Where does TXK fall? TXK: 692.4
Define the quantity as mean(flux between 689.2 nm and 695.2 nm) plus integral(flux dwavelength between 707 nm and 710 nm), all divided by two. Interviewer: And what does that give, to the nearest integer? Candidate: 21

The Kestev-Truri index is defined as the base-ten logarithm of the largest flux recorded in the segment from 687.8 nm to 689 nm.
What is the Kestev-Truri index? 1.06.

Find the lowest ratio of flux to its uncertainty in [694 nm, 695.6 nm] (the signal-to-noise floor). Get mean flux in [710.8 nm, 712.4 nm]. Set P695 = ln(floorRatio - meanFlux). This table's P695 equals 2.36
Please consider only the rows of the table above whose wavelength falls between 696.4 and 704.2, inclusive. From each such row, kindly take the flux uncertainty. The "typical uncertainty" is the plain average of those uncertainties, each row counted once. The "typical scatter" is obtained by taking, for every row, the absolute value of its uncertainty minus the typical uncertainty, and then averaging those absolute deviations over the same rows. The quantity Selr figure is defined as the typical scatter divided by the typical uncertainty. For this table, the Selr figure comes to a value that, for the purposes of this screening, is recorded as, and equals 0.020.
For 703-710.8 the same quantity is 0.010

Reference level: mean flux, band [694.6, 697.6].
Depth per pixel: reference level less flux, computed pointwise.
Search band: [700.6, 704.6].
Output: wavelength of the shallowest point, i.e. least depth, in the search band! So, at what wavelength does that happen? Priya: 701.4 nm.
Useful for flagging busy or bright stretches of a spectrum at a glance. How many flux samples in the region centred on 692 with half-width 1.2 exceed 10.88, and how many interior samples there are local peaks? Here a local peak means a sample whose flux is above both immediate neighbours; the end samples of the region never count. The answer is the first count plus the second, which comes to 7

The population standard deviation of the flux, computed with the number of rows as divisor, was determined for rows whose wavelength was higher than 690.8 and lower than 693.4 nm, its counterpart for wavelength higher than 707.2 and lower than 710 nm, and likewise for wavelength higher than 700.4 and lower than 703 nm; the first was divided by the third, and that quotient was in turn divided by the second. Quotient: 1.9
